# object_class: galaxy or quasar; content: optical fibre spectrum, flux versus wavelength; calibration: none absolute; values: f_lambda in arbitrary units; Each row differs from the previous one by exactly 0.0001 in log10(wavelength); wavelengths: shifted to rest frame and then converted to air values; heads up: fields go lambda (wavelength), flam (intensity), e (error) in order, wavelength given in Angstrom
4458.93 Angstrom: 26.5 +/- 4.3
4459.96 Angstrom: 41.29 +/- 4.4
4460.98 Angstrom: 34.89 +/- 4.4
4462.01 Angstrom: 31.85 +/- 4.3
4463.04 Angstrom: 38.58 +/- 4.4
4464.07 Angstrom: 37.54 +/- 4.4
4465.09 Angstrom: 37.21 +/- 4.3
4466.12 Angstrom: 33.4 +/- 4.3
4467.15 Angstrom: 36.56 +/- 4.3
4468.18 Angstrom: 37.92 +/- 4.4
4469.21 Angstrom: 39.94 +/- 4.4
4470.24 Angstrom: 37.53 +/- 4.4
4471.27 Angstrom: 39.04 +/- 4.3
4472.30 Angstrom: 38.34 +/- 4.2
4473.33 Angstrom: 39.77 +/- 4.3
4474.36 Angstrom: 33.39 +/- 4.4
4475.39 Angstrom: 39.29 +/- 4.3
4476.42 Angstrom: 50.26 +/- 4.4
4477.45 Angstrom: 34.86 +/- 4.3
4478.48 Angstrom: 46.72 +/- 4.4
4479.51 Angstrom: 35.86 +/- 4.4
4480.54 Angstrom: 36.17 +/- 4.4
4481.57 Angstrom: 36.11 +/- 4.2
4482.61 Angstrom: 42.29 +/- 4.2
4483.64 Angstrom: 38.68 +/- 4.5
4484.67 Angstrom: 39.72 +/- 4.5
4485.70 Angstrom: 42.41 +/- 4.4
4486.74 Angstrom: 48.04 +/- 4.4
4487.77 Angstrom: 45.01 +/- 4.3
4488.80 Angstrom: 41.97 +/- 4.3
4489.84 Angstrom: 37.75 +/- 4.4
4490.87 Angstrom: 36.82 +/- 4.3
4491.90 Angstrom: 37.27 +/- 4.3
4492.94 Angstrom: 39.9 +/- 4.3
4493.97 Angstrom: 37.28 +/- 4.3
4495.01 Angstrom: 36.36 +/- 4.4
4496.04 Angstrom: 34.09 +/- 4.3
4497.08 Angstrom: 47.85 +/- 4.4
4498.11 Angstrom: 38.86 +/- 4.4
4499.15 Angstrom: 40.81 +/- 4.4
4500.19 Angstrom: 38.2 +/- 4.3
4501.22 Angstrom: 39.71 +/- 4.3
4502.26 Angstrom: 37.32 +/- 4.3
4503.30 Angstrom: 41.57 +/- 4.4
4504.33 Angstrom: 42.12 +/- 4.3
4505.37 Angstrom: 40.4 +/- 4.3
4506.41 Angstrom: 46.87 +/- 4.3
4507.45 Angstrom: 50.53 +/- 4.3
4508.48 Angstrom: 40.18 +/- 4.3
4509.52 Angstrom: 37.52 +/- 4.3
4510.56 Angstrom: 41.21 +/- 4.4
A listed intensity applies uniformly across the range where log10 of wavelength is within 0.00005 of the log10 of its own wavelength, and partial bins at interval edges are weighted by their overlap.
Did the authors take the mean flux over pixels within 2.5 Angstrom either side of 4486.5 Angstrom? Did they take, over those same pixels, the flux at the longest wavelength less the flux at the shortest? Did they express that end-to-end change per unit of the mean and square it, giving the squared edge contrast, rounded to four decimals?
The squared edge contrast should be 0.0027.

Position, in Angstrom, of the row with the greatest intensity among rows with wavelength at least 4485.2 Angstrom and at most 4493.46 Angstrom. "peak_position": 4486.74 Angstrom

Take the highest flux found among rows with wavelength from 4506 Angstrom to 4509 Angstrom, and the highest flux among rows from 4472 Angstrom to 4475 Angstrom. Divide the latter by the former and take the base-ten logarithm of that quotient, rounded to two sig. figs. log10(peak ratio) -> -0.10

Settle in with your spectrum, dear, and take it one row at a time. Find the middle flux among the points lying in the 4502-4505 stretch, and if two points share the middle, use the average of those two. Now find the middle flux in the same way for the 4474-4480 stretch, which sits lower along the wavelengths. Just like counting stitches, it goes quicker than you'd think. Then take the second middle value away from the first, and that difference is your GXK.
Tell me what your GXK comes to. 4.0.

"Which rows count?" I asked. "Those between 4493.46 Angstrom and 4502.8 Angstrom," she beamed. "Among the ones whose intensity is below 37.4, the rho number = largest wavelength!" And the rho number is 4502.26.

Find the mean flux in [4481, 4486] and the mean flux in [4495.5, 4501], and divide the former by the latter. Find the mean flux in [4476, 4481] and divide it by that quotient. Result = 40.9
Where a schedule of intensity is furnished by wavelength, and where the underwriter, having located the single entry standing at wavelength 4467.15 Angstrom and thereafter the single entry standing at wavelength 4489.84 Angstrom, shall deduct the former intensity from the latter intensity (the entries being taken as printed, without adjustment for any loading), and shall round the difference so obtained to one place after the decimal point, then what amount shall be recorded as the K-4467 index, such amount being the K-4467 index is 1.2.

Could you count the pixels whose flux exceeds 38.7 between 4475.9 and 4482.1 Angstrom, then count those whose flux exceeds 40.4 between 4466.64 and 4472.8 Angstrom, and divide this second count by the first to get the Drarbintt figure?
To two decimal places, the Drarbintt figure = 0.00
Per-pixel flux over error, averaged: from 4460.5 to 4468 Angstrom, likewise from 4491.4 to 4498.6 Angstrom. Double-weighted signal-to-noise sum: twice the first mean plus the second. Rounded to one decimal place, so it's 25.4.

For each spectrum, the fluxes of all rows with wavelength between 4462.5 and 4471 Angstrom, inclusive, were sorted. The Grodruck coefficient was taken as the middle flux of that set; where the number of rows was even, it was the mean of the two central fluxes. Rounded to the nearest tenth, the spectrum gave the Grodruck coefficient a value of 37.5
